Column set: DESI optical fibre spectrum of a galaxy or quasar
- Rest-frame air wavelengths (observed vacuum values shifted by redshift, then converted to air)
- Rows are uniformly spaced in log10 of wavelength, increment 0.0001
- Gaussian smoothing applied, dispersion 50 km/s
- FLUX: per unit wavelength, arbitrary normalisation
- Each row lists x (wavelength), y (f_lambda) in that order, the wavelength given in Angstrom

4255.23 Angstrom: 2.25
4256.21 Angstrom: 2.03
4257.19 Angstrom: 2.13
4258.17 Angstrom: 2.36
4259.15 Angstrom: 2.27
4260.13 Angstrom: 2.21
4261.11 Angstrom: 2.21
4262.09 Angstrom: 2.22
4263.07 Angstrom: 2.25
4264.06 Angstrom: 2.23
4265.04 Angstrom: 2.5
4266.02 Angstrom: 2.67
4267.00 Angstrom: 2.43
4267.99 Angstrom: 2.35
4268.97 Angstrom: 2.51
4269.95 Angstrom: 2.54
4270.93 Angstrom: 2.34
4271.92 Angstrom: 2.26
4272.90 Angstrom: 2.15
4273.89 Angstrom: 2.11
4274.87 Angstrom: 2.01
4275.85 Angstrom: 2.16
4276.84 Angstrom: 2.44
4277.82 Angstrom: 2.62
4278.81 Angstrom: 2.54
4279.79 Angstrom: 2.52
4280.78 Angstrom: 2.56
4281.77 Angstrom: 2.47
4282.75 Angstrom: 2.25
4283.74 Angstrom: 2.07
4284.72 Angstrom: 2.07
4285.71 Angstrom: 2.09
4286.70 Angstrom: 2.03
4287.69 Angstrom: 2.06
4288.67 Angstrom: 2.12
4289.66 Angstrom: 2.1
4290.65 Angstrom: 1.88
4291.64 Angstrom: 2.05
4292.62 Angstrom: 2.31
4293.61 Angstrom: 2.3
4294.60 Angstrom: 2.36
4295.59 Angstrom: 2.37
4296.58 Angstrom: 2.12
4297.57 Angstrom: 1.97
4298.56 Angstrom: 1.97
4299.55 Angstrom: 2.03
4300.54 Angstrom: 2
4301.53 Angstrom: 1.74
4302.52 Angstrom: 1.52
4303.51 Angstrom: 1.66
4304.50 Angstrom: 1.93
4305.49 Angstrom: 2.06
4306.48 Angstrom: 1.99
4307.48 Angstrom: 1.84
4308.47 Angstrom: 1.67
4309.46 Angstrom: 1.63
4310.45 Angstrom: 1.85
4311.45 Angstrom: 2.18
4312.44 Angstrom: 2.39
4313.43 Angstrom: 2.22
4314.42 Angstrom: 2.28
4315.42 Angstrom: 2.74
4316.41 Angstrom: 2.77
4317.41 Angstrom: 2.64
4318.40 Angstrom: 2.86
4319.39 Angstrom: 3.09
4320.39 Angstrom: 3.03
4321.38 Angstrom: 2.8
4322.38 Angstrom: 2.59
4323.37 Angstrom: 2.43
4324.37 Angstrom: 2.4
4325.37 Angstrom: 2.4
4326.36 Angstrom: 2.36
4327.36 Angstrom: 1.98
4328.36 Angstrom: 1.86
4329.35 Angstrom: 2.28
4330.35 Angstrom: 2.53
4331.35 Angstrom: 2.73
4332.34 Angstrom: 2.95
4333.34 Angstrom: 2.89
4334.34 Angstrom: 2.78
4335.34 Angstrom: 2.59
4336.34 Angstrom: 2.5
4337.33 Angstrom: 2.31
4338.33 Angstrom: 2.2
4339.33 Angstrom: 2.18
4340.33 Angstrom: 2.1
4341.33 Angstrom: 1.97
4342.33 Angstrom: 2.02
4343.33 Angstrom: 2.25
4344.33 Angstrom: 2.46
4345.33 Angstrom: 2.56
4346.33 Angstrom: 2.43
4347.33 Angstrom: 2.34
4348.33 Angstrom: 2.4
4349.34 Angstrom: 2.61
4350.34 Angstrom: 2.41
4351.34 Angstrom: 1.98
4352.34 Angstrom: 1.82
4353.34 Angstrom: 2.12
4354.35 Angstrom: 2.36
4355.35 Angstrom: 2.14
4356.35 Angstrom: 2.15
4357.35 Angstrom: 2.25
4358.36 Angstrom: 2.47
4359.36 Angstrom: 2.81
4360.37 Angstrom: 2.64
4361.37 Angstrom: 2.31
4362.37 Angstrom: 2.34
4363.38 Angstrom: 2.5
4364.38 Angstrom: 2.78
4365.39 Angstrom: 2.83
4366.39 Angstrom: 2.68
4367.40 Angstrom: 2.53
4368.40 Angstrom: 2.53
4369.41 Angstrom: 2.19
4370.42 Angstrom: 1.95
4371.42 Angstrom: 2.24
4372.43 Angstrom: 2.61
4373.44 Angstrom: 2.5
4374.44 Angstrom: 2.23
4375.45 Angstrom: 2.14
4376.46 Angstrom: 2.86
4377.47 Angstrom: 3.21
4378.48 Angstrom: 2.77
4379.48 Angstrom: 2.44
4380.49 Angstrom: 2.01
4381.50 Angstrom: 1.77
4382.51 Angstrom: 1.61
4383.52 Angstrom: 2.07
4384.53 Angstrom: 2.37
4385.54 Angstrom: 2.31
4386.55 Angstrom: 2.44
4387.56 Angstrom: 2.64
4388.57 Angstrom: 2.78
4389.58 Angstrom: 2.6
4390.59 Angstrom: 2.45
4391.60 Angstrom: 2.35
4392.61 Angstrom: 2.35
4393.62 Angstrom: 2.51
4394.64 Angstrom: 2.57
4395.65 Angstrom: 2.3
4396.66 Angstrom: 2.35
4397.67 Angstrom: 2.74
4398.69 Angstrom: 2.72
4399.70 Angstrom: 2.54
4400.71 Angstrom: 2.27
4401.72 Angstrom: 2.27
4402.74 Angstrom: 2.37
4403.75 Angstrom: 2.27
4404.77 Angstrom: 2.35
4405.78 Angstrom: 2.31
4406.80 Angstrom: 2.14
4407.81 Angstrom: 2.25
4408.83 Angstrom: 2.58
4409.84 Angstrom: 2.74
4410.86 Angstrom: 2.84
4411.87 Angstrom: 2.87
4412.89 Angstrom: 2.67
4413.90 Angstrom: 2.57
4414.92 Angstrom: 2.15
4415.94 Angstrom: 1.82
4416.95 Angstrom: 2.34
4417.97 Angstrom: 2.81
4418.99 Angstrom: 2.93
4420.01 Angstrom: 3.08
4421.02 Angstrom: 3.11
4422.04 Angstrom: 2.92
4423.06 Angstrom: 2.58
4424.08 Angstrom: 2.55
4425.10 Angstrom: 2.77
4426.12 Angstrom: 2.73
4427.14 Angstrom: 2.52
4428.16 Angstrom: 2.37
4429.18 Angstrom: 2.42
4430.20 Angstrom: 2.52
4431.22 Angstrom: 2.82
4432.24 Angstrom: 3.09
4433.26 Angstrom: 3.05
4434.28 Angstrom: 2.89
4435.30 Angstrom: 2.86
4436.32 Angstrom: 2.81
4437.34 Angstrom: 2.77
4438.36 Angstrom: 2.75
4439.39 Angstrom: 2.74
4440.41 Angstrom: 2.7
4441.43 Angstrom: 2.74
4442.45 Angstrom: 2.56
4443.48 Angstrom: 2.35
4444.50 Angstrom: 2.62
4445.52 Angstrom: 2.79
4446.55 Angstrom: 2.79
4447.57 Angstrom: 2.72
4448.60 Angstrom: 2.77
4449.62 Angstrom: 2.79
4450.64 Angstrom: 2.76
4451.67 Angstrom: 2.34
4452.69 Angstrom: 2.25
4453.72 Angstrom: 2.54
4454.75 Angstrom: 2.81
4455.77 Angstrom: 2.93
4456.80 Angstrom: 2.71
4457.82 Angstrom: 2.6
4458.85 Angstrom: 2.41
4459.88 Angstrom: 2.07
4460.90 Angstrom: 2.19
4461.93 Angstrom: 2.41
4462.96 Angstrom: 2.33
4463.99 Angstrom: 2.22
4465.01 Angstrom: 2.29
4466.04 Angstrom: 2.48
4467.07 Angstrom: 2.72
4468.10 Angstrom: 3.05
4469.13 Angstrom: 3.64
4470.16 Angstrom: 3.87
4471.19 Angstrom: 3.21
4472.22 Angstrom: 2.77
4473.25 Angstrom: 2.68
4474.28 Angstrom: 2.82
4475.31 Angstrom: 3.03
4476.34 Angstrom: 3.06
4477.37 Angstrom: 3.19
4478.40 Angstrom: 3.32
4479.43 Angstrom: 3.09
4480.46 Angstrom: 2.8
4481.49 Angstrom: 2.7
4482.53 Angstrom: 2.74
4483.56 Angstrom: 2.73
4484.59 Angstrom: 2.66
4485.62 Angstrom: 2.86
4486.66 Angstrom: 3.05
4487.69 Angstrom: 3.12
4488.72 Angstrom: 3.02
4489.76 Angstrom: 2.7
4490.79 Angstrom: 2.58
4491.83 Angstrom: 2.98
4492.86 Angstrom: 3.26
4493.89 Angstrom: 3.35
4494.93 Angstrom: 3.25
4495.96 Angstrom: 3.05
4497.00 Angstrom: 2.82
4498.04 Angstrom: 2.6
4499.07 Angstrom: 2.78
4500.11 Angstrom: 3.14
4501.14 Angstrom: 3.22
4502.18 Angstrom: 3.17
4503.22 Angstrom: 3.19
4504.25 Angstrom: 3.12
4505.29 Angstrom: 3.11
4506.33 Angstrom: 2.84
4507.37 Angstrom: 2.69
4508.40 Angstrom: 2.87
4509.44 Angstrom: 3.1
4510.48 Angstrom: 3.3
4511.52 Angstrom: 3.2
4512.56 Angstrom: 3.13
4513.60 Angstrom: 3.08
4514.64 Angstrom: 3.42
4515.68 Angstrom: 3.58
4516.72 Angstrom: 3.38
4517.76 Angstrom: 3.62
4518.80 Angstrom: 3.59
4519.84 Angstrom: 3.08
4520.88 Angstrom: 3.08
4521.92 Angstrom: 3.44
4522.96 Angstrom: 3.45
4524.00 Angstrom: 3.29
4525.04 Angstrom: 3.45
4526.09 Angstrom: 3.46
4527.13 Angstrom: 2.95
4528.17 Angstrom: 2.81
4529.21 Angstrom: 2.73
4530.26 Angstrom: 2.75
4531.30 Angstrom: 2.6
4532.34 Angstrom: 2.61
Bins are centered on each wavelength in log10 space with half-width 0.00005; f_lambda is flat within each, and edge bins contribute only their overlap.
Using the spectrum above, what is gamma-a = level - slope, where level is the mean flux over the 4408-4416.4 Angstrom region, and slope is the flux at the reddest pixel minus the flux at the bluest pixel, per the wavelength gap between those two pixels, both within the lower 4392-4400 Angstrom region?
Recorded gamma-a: 2.50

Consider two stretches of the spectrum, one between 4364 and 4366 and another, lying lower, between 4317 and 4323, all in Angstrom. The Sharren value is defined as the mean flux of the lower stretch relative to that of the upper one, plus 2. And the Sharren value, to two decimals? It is 3.01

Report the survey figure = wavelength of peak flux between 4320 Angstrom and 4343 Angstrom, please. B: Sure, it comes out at 4320.39 Angstrom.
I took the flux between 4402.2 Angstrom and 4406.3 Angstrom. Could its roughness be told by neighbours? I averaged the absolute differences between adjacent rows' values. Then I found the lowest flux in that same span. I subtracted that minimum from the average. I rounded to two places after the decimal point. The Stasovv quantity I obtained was -2.20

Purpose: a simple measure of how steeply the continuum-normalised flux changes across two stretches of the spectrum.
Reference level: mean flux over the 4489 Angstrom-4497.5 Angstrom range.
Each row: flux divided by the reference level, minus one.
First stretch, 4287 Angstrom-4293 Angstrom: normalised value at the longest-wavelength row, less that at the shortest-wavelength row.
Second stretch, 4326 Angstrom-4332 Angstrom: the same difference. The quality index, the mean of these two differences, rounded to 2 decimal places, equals 0.10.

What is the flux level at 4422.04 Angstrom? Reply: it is 2.92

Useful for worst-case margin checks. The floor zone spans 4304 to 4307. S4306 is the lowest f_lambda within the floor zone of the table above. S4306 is 1.93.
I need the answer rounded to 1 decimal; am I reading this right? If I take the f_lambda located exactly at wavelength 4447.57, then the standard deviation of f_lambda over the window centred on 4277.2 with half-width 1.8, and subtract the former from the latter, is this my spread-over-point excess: -2.5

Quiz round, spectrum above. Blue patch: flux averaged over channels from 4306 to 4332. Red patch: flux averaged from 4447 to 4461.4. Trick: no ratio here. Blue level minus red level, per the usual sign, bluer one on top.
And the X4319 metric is -0.2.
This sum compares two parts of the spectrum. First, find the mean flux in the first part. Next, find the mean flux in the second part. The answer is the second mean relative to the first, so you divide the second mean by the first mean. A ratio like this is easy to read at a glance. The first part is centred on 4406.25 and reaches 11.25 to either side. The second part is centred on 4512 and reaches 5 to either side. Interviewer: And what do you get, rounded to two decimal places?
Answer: 1.31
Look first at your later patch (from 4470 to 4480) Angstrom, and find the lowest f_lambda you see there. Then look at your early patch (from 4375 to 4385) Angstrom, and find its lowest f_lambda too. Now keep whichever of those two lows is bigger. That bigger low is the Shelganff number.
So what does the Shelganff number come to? 2.7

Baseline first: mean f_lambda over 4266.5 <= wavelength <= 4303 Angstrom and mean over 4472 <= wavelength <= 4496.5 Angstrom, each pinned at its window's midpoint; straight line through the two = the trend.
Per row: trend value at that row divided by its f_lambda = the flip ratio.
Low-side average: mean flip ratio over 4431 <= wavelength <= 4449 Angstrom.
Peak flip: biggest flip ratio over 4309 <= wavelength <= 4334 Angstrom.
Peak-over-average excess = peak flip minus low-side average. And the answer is 0.40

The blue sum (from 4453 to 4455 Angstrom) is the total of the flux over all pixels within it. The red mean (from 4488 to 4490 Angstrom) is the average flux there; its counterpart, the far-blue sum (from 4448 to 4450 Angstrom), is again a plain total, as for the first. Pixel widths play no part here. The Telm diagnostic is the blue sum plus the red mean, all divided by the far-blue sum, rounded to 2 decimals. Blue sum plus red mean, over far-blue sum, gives 1.48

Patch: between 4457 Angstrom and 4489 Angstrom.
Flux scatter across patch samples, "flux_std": 0.41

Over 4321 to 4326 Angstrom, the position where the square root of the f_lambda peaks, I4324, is 4321.38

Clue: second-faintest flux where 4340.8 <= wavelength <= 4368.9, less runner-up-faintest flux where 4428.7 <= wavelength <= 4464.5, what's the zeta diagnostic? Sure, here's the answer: -0.22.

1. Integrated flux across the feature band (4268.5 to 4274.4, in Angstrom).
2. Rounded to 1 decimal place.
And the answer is 13.7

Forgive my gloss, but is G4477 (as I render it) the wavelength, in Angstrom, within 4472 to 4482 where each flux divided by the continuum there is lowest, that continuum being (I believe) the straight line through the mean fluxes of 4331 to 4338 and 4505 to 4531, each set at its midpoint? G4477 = 4473.25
